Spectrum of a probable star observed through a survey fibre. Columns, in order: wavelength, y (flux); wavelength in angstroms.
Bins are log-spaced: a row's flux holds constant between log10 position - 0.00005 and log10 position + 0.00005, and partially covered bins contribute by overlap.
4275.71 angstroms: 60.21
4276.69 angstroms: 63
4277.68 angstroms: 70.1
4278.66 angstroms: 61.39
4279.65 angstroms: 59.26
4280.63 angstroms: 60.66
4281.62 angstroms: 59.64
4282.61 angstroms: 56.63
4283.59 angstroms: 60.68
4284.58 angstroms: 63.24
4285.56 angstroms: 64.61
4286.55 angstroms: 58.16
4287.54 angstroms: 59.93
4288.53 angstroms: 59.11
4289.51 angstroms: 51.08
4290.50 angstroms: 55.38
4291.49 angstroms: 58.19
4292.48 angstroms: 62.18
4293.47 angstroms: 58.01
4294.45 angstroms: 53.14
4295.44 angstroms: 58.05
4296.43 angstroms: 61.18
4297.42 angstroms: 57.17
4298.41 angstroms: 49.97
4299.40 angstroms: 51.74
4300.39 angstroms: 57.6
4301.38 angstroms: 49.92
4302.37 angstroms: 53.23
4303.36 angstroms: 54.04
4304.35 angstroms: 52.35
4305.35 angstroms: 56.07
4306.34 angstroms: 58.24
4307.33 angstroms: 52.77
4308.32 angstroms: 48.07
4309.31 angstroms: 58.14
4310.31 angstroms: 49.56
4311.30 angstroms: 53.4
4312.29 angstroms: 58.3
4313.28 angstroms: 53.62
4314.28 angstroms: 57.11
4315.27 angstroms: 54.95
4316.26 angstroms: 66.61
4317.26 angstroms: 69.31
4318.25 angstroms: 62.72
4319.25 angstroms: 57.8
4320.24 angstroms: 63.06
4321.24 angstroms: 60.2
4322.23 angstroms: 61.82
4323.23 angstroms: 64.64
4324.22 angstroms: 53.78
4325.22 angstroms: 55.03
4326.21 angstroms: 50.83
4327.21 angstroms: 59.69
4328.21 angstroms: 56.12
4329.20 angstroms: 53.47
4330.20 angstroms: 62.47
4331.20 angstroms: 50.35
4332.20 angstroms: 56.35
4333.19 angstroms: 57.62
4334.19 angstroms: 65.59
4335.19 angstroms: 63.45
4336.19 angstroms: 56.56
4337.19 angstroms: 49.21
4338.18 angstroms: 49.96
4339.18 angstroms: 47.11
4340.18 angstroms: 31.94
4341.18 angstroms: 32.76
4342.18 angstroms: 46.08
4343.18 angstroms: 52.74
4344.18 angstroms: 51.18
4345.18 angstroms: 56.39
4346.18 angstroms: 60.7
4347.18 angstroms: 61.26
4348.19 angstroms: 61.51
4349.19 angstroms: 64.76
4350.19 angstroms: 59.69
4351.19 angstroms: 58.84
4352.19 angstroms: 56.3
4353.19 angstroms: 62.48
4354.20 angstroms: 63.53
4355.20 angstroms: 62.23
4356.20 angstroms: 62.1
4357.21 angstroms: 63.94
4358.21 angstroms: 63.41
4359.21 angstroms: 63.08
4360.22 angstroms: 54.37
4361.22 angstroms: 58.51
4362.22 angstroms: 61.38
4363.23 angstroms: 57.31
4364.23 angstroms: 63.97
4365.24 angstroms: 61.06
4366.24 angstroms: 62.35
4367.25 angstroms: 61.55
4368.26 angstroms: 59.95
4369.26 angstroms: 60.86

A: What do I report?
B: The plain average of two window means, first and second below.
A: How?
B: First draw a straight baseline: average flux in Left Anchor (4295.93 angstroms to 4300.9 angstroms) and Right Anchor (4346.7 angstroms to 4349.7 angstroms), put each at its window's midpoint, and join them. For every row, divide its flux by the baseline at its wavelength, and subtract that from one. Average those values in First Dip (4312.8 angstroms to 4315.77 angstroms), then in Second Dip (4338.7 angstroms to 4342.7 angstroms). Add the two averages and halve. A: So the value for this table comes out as 0.20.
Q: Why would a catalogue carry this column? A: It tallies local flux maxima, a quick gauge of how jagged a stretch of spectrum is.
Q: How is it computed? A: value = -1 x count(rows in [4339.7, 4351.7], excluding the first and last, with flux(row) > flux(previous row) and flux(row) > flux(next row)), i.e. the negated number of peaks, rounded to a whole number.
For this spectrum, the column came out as -2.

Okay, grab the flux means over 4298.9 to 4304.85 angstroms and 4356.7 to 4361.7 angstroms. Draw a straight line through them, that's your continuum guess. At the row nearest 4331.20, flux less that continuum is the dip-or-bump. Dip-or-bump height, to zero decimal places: -7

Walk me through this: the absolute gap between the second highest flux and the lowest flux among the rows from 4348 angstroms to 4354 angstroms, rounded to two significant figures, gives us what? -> 6.2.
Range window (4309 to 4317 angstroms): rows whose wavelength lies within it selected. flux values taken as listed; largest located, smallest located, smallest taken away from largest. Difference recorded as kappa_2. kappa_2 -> 17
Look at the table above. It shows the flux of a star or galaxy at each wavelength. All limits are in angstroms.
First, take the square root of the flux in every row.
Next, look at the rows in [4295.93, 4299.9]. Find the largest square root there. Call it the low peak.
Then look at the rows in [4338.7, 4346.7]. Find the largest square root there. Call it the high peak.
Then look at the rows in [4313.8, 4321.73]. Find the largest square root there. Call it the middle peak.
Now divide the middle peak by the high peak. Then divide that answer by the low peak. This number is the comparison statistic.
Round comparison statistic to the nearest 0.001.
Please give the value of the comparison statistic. 0.137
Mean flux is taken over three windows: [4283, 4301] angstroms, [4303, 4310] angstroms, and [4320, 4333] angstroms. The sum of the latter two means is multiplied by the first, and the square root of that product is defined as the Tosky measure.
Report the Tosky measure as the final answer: 80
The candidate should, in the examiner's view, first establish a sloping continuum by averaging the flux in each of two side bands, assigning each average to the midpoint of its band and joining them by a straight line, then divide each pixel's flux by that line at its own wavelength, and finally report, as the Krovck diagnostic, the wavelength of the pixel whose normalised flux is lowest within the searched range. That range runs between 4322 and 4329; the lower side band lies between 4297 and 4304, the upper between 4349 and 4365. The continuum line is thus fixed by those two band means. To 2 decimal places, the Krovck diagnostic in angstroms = 4326.21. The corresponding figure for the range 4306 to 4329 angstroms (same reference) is 4308.32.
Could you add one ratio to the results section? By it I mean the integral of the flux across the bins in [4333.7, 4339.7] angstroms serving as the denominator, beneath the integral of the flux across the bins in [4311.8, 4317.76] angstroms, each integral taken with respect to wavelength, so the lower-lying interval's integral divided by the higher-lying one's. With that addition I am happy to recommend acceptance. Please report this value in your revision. 1.08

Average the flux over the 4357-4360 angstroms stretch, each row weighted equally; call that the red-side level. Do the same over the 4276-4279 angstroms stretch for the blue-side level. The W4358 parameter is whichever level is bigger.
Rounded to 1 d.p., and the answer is 64.8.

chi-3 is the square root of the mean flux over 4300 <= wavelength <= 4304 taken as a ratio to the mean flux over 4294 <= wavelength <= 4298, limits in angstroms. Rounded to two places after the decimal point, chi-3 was 0.97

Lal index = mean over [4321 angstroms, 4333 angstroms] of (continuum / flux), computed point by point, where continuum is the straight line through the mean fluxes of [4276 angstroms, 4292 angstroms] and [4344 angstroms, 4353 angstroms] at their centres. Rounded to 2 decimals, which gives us 1.05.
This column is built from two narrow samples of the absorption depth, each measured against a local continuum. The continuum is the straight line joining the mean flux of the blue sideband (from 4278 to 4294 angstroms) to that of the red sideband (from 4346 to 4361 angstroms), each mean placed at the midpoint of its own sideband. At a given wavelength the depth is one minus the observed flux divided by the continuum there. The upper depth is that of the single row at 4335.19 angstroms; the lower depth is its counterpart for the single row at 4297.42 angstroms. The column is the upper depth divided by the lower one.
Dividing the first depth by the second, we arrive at -1.1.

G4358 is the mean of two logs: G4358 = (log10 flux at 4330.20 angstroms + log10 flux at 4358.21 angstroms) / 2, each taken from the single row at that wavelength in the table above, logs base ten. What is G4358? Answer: 1.80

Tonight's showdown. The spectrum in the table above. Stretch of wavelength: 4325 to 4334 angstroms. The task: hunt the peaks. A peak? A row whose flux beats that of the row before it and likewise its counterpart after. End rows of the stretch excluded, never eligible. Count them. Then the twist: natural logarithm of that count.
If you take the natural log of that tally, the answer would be 0.7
